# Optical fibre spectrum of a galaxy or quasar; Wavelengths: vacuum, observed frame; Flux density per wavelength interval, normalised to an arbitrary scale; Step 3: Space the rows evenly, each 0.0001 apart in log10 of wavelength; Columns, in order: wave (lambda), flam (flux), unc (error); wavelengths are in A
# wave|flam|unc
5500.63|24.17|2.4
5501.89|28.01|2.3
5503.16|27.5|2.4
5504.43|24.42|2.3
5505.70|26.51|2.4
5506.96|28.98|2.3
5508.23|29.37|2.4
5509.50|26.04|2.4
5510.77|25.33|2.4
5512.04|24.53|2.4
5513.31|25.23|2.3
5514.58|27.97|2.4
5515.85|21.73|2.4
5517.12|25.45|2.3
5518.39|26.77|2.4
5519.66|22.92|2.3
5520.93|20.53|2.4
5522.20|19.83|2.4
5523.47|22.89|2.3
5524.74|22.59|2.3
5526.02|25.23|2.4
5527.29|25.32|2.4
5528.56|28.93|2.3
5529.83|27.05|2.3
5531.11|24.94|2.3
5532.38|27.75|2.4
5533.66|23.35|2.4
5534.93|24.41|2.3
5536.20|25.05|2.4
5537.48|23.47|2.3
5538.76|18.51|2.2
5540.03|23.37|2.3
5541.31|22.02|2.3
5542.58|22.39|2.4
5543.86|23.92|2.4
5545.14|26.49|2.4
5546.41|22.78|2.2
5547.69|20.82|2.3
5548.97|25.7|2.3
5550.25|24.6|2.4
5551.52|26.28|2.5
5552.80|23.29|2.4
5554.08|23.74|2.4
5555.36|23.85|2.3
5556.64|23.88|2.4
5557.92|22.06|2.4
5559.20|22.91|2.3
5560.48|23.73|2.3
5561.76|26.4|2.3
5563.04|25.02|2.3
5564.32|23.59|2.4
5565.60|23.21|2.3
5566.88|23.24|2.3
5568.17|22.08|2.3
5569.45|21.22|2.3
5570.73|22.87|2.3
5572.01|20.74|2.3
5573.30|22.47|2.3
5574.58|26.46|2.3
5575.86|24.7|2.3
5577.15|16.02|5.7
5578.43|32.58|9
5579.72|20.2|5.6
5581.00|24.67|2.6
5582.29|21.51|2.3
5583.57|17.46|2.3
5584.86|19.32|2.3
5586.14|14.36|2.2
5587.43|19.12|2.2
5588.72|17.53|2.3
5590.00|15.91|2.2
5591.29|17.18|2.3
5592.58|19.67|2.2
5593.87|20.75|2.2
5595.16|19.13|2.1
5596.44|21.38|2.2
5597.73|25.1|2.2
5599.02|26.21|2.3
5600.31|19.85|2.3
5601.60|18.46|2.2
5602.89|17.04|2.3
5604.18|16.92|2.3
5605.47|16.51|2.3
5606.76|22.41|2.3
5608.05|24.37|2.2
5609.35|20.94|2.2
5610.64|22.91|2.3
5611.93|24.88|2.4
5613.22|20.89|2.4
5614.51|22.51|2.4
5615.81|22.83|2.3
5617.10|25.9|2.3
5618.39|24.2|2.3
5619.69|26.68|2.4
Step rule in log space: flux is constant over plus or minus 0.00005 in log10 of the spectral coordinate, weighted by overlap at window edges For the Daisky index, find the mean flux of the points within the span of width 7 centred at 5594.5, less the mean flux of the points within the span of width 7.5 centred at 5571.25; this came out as -2.1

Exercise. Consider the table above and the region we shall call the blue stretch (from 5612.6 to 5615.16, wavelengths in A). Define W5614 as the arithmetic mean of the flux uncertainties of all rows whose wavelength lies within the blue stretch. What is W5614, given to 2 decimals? 2.40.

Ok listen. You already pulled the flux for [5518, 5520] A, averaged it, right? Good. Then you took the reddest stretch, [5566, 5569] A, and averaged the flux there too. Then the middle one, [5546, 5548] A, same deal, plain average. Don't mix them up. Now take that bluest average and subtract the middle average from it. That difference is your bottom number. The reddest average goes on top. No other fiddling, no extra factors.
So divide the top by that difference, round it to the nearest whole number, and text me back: 7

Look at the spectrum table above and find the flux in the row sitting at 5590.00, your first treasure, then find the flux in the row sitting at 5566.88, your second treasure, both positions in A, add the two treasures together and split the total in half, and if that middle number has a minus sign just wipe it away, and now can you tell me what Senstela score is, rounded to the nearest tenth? 19.6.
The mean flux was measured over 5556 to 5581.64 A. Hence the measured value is 23.4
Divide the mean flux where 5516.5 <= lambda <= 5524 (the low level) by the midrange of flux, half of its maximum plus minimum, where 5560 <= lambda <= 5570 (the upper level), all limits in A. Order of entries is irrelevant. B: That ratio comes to 0.97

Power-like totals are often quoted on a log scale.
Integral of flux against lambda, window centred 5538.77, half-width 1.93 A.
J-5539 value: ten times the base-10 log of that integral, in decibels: 19.2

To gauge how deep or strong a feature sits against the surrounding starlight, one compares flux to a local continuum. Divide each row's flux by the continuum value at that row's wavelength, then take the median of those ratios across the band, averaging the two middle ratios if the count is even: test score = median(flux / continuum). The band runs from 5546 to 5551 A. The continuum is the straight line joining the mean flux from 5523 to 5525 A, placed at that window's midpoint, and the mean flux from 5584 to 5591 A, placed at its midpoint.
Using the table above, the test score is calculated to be 1.15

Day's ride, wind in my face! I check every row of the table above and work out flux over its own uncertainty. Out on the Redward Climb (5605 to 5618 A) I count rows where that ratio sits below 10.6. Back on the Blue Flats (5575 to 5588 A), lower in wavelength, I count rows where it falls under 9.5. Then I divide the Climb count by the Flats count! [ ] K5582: 1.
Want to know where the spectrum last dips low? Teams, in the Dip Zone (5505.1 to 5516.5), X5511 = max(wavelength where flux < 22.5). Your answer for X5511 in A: 5515.85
